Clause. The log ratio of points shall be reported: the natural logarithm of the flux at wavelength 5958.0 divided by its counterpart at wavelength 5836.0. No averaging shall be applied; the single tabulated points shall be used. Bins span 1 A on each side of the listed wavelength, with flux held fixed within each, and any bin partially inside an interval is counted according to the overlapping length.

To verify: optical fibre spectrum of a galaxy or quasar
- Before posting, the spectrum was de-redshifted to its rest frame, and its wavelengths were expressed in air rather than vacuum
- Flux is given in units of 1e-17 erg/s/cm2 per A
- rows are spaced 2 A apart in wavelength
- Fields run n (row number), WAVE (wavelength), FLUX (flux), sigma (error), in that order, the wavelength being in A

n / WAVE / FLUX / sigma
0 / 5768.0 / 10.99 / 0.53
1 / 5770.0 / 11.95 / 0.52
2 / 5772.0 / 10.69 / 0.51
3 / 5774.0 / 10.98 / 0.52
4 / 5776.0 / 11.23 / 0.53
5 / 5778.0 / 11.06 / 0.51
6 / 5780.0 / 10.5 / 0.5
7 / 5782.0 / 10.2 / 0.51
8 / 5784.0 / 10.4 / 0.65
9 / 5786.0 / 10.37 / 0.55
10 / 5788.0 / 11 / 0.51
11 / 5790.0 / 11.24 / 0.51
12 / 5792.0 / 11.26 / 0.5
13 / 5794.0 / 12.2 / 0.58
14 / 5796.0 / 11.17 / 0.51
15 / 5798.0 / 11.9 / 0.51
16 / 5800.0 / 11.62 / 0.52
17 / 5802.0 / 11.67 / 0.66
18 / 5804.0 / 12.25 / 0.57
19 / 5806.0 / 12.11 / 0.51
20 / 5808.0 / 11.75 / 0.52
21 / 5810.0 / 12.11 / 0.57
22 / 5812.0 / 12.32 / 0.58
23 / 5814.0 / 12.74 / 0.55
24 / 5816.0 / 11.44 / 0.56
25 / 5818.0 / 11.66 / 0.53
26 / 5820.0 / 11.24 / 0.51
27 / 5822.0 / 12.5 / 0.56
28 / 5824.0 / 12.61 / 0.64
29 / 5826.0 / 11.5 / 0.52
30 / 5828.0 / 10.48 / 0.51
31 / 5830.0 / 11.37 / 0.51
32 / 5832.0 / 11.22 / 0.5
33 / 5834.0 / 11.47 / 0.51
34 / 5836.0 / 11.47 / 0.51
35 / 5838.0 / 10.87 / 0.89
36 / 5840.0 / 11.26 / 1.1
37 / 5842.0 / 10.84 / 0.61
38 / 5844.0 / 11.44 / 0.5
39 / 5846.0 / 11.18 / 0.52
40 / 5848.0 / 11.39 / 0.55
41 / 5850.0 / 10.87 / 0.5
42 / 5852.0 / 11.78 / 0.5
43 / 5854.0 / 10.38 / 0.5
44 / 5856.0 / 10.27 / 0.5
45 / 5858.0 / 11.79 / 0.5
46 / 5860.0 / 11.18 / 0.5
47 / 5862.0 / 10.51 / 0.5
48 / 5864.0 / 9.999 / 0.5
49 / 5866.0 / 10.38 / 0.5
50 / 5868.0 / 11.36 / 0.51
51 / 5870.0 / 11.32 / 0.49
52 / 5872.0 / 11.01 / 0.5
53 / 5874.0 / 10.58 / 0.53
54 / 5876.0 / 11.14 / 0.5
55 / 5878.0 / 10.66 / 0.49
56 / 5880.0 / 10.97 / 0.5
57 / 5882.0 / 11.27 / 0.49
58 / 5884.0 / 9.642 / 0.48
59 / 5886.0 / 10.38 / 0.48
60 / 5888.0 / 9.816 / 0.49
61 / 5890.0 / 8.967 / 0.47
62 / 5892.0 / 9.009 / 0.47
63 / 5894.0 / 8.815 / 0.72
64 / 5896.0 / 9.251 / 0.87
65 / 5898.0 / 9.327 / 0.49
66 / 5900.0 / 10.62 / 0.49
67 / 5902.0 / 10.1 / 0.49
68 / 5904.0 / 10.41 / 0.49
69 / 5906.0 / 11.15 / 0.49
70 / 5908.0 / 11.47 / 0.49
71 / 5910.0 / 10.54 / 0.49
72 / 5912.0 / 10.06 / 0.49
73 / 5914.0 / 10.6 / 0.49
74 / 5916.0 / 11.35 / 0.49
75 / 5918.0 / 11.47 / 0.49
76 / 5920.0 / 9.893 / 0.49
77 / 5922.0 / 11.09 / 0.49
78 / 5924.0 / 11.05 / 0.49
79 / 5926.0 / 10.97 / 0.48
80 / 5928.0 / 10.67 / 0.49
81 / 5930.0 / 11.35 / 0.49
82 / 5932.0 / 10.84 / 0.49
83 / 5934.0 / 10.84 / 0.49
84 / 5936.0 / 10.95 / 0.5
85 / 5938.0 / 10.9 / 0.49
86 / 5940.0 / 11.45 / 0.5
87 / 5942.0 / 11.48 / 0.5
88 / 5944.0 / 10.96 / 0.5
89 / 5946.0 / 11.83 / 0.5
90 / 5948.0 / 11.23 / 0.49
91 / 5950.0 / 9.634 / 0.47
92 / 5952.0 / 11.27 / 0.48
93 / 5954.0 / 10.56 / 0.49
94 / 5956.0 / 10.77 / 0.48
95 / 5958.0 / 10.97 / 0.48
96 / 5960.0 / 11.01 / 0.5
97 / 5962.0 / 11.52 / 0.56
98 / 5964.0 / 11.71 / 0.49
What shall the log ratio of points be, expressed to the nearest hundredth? -0.04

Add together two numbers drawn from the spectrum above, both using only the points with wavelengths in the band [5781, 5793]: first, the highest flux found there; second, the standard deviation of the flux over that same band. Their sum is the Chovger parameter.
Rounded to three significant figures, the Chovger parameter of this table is 11.7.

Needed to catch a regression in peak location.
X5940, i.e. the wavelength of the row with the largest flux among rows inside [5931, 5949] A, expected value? 5946.0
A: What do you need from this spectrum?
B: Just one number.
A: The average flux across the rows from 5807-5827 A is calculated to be 12.0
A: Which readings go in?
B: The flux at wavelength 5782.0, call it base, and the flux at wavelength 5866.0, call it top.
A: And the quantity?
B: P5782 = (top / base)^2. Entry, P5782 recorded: 1.04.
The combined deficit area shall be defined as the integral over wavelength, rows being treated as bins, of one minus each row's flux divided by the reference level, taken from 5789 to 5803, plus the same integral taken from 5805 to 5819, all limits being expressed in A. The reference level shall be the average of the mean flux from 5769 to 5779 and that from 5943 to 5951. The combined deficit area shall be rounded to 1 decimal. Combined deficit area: -1.9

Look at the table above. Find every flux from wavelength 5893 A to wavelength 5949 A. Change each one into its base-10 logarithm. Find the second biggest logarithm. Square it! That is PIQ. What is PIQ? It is 1.123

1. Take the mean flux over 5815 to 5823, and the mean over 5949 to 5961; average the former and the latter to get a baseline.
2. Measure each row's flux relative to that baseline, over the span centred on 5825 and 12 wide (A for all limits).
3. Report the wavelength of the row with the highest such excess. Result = 5824.0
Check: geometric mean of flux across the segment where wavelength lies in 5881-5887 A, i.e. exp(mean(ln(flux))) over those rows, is 10.4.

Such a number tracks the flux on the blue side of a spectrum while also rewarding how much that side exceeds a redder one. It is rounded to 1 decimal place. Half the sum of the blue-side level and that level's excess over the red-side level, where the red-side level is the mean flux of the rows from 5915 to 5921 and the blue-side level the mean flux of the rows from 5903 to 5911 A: 5.4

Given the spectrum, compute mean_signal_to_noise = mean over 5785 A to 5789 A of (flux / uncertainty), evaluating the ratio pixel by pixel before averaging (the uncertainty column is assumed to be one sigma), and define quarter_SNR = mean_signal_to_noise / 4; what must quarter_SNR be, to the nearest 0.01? 5.05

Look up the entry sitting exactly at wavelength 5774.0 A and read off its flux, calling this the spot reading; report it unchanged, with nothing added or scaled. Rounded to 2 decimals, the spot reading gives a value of 10.98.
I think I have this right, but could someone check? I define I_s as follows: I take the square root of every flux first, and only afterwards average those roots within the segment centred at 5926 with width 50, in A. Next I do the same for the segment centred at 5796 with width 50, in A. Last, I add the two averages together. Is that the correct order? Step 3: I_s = 6.67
